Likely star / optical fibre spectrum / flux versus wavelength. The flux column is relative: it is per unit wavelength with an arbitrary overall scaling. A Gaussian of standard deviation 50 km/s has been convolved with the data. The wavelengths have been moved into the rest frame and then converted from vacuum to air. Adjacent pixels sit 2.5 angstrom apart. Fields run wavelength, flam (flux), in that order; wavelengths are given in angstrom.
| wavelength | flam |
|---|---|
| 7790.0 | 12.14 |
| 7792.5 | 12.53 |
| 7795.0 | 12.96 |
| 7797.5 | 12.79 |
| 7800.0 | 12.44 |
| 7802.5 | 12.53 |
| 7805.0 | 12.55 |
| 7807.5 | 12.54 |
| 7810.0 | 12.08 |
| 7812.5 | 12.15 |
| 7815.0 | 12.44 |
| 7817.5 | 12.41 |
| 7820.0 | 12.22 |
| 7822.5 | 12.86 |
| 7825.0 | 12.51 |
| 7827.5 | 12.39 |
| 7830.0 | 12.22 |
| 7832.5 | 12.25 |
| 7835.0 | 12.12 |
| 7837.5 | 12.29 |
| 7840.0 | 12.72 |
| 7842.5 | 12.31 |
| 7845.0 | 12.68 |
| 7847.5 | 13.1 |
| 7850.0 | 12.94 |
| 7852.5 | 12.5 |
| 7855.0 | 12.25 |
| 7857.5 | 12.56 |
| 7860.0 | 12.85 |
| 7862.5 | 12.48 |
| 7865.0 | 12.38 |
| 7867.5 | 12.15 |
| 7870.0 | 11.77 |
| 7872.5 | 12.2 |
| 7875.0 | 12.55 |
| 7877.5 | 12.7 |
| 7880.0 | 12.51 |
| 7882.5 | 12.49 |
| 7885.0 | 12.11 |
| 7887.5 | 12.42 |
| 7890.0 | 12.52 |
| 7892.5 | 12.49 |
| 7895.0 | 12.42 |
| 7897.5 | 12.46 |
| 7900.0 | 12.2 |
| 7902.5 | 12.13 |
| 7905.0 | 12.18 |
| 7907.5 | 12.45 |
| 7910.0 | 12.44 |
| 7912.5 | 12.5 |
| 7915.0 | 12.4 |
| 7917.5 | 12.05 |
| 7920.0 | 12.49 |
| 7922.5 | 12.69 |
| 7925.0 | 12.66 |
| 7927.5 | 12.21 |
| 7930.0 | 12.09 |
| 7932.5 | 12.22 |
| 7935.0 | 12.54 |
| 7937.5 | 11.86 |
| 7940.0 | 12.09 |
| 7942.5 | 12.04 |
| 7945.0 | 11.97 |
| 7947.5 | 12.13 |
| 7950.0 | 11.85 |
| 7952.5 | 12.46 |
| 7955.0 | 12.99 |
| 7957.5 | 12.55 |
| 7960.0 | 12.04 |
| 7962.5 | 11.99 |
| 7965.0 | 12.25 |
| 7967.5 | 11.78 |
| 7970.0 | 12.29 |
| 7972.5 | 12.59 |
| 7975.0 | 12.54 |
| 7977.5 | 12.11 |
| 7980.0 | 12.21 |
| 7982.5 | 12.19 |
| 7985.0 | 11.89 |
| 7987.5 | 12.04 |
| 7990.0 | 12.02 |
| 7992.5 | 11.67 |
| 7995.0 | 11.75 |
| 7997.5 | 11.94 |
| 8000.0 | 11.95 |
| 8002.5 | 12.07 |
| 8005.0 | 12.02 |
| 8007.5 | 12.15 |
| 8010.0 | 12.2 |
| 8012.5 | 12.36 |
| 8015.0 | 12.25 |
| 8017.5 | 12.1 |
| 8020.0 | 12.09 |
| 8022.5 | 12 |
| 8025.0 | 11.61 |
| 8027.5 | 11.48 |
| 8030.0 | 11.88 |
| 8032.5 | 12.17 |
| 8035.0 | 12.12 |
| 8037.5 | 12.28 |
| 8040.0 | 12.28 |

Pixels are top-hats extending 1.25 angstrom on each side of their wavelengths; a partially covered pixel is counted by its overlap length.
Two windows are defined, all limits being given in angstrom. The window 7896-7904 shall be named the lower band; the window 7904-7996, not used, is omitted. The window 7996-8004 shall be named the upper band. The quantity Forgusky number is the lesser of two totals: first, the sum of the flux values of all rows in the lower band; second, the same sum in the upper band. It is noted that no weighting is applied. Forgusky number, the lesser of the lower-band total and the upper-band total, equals 36.0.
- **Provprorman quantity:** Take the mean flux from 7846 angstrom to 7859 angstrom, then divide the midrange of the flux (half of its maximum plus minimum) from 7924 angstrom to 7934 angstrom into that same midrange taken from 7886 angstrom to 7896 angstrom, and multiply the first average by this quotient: 12.77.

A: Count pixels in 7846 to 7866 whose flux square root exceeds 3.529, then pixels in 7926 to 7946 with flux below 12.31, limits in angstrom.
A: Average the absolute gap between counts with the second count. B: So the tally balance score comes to 4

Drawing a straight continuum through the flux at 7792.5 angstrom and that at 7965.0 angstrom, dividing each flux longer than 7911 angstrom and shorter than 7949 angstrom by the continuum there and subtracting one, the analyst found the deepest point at 7937.5 angstrom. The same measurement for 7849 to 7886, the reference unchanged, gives 7870.0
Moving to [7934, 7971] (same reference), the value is 7967.5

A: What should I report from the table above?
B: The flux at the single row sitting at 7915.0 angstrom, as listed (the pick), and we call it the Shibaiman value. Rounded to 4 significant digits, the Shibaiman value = 12.40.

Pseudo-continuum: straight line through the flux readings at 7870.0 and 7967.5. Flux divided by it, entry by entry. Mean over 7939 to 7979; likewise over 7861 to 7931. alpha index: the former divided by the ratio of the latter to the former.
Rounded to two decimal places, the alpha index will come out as 1.03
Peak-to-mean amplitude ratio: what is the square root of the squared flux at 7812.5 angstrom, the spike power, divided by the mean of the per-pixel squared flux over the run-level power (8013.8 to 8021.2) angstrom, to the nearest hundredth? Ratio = 1.00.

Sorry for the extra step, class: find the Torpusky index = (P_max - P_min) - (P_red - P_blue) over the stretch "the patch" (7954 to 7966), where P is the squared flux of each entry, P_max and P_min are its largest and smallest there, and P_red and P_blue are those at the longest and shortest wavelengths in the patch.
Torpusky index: 44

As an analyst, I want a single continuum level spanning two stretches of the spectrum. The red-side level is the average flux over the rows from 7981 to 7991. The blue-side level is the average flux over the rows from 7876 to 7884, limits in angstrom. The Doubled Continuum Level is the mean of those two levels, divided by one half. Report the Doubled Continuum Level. 24.6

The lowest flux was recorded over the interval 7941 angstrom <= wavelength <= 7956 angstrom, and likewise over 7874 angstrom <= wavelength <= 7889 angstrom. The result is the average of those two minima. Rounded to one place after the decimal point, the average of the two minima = 12.0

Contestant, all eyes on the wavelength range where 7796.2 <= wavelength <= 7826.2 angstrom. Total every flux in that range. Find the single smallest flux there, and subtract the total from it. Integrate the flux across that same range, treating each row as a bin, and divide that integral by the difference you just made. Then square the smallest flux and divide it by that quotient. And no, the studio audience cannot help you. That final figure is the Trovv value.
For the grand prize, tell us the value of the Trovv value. -53.7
